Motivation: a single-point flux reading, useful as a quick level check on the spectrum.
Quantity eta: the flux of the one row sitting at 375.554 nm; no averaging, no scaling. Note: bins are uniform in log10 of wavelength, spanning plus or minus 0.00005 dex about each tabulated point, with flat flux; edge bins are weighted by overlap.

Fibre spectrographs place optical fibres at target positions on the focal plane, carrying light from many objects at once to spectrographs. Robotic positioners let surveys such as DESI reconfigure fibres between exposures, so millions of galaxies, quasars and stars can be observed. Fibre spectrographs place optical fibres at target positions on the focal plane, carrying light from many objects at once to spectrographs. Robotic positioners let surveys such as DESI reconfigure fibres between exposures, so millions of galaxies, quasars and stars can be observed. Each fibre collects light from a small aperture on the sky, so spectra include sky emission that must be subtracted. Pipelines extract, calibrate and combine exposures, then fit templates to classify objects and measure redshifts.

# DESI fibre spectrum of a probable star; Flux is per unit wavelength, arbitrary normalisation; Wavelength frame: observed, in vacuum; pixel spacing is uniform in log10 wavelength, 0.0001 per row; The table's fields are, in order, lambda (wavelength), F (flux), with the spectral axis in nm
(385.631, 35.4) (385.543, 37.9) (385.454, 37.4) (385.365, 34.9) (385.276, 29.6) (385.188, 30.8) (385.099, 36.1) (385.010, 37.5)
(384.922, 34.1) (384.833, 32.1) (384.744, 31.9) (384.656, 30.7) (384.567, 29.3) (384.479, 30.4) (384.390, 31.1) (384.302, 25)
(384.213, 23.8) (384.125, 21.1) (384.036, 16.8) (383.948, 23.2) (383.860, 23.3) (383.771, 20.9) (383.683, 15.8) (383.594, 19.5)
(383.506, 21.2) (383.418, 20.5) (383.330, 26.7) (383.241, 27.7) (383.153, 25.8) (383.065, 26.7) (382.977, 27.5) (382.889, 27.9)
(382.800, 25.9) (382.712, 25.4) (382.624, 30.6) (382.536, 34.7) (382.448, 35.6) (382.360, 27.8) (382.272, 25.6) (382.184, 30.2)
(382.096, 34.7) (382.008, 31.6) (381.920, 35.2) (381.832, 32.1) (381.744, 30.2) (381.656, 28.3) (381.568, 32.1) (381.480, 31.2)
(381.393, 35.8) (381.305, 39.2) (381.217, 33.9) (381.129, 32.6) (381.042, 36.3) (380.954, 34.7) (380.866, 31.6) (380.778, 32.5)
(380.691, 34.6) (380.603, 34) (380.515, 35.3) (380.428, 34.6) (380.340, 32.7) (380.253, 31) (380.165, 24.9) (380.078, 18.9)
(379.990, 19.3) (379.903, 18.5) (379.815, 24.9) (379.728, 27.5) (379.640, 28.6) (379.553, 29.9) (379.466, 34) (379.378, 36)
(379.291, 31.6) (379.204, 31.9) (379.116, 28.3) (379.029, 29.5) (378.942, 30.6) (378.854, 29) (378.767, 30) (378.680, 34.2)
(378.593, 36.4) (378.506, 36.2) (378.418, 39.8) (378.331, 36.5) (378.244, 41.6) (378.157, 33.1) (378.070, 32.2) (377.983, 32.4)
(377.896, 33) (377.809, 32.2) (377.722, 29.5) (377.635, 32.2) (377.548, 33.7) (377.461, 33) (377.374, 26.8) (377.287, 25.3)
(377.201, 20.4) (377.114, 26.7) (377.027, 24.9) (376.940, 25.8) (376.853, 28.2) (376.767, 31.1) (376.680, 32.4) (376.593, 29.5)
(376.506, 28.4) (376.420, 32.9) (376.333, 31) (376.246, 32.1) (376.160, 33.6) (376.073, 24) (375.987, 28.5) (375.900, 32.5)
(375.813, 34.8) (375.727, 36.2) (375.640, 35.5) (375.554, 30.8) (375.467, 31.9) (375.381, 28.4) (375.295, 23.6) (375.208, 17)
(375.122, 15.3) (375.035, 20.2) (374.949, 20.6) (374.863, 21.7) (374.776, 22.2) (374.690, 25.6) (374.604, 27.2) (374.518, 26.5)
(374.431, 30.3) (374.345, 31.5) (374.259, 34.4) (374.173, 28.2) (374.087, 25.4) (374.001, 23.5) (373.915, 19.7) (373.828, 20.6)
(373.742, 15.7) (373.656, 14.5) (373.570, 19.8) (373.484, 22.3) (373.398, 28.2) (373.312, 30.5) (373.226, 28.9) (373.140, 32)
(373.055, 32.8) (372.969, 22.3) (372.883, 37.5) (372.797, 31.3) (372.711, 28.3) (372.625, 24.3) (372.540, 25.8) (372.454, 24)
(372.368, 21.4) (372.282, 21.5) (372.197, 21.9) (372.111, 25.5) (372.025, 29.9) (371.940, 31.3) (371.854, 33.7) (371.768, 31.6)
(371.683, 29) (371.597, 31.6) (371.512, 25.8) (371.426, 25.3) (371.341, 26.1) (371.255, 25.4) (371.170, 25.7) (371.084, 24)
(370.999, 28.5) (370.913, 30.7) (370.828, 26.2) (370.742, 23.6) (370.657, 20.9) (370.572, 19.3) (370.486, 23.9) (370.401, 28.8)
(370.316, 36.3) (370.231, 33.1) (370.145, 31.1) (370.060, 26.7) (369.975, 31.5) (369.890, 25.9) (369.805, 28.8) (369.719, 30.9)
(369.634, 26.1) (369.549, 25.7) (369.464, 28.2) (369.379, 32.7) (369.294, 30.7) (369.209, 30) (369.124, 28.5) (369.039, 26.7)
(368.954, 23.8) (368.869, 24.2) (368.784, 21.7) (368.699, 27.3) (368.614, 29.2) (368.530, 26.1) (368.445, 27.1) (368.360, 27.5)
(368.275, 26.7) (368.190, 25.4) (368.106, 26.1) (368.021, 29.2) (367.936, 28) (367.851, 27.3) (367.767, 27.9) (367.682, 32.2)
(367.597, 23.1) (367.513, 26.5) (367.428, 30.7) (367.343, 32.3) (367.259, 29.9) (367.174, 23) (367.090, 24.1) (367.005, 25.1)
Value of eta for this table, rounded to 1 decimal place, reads 30.8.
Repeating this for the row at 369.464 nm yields 28.2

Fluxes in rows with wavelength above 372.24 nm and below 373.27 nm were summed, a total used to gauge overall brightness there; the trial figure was 330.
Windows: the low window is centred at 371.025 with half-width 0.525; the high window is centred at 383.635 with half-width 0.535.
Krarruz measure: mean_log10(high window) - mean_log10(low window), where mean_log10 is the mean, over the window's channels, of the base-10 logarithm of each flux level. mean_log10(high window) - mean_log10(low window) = -0.06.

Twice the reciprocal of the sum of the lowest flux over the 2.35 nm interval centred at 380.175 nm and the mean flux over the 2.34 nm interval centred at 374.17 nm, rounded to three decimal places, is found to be 0.047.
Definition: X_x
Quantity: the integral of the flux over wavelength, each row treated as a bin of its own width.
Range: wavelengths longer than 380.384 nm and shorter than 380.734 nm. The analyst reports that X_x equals 12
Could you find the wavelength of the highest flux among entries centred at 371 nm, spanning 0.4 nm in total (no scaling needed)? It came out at 370.913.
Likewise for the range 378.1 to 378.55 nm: 378.244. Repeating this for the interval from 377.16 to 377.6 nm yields 377.548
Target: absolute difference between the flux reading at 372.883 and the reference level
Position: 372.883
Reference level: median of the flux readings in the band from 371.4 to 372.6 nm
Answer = 11.7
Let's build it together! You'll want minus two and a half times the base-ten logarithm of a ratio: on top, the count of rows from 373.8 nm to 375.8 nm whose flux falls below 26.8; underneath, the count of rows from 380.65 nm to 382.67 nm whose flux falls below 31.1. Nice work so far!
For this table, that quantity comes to -0.8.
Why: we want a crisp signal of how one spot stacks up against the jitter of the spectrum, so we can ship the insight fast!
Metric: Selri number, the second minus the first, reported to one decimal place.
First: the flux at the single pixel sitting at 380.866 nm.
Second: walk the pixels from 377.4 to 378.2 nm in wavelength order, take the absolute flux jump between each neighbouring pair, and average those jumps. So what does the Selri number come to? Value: -30.3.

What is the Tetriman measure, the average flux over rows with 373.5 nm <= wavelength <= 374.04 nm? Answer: 19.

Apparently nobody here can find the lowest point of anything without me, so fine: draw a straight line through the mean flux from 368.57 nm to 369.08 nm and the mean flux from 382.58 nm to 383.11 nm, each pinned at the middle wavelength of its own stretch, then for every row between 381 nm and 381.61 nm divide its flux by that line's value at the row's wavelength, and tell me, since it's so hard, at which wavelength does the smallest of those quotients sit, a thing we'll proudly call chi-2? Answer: 381.480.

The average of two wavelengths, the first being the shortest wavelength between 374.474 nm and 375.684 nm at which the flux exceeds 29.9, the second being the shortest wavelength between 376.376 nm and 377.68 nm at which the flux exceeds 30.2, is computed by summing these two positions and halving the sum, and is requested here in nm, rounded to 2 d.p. 375.94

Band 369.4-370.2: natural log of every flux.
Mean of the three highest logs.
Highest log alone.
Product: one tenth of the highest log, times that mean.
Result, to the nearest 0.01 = 1.19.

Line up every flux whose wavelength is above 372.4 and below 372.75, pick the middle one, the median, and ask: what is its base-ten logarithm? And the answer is 1.40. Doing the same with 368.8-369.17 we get 1.41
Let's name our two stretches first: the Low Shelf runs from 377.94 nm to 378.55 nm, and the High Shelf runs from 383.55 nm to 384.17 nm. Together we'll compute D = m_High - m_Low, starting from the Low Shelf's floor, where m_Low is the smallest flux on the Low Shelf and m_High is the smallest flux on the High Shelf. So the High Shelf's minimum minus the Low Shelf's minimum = -16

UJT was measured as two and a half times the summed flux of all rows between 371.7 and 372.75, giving 798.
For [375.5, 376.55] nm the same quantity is 951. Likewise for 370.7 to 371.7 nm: 805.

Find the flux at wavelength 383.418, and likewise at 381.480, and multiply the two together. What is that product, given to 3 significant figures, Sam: 640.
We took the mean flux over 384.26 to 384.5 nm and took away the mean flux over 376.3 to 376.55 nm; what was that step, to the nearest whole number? -2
